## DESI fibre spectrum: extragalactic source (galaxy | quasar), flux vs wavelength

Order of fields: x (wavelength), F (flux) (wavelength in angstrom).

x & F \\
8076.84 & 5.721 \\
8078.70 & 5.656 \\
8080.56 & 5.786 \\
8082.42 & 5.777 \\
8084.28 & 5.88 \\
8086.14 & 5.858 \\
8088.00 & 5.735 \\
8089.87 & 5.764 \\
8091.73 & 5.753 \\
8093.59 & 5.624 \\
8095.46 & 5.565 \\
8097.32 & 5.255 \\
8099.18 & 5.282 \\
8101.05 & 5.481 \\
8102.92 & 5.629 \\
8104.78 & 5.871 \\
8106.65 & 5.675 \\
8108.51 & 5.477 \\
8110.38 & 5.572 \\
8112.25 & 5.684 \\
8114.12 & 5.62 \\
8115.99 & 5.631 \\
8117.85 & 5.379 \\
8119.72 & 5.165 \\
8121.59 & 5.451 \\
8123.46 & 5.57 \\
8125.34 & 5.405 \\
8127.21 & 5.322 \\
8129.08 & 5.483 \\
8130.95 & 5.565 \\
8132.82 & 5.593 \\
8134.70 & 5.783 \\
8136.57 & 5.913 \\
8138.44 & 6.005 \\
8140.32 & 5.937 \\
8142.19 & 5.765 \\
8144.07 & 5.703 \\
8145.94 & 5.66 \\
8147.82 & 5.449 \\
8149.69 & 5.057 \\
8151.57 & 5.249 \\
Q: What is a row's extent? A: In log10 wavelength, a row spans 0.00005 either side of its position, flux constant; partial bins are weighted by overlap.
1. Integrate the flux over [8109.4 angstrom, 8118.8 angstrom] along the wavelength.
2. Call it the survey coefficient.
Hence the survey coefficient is 52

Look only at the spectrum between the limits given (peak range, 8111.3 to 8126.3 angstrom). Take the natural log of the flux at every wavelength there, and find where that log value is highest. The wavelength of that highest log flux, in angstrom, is 8112.25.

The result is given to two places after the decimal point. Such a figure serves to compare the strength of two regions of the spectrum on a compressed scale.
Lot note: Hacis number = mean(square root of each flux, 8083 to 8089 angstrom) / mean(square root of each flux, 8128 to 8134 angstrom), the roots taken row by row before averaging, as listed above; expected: 1.02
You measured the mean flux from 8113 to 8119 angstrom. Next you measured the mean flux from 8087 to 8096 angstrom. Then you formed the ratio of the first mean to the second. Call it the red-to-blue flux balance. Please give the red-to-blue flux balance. 0.97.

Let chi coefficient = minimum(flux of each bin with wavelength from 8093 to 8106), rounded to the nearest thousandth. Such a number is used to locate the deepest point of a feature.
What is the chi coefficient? 5.255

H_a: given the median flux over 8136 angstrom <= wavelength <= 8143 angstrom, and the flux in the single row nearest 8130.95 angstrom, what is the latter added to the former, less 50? -38.5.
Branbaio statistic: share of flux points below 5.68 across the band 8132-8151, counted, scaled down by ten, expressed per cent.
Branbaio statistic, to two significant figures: 40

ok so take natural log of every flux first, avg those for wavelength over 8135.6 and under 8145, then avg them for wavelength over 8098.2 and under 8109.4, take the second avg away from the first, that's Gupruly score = 0.052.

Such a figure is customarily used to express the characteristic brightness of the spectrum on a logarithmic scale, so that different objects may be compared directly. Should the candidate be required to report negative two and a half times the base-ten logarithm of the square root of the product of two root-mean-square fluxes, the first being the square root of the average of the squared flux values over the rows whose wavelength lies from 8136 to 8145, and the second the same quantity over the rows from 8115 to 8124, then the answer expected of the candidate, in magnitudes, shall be -1.88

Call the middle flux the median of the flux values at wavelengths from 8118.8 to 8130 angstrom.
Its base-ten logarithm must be 0.735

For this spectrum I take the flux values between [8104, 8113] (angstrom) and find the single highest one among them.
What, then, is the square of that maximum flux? 34.5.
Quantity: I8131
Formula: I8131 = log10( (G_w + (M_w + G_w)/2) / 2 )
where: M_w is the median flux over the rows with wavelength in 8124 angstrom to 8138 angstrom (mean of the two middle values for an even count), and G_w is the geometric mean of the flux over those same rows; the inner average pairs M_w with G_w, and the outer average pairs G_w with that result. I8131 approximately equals 0.746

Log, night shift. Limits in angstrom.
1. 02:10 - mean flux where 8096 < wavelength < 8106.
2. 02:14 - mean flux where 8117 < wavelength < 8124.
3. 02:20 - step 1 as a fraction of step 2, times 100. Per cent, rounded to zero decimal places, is 102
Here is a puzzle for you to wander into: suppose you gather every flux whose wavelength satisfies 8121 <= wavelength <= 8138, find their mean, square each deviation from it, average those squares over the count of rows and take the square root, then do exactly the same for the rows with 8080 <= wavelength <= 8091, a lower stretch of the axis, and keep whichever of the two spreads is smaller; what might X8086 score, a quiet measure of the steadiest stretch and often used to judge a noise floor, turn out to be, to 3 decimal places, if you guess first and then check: 0.052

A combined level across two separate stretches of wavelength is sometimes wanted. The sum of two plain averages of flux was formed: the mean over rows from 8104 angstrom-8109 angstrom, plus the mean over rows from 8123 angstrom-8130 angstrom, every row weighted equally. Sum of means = 11.1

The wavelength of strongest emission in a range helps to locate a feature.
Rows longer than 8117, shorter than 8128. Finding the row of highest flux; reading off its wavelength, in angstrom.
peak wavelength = 8123.46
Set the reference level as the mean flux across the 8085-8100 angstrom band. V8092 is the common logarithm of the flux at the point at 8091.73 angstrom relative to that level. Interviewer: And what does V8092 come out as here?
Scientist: 0.011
